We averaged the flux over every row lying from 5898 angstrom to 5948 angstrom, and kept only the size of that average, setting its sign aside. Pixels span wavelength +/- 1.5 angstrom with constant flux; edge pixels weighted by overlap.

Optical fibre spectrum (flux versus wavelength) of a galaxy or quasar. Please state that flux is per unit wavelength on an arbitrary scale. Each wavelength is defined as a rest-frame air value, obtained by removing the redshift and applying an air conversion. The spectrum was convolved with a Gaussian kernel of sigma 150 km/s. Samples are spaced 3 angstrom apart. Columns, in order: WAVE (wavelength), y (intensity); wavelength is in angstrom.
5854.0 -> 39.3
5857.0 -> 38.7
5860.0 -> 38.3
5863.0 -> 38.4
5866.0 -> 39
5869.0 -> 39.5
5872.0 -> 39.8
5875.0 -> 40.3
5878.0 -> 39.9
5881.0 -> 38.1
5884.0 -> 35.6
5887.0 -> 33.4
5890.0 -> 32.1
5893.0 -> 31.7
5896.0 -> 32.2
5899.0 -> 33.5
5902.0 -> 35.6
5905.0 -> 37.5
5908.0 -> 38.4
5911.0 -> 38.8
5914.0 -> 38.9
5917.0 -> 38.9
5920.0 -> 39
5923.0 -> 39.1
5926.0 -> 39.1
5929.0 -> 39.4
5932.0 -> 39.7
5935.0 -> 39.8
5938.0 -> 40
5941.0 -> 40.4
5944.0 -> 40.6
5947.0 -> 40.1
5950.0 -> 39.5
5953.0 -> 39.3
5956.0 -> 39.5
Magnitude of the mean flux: 38.8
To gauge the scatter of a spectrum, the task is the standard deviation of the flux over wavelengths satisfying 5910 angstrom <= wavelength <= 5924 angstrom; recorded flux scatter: 0.1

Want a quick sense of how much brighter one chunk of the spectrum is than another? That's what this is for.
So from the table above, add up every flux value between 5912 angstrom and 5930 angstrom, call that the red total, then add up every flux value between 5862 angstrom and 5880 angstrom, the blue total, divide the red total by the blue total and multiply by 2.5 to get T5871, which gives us 2.47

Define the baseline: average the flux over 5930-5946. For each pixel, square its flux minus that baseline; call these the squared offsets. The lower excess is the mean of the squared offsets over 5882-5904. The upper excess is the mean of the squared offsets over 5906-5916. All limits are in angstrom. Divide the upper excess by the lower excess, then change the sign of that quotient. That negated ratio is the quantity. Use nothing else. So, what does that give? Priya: 0.0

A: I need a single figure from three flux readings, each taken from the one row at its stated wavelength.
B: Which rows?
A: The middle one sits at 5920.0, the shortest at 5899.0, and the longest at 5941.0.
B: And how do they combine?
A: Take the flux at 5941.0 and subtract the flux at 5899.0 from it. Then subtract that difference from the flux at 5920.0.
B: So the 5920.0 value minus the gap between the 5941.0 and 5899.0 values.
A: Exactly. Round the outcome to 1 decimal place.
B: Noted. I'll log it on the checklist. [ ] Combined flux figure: 32.1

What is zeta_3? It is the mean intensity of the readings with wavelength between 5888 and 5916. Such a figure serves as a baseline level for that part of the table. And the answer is 35.4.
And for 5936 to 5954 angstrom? 40.0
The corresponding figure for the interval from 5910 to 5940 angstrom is 39.3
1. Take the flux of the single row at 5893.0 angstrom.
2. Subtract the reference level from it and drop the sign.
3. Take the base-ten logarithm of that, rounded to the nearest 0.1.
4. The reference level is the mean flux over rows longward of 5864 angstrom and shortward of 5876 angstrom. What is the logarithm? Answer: 0.9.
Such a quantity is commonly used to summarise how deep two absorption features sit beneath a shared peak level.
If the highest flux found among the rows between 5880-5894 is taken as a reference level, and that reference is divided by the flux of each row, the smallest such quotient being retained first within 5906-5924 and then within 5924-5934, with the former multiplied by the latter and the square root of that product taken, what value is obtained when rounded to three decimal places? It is 0.967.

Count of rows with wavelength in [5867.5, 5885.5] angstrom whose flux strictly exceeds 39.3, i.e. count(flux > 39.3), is 4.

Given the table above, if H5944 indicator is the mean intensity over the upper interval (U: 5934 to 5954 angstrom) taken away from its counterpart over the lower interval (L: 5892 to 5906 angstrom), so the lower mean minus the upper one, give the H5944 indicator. -5.9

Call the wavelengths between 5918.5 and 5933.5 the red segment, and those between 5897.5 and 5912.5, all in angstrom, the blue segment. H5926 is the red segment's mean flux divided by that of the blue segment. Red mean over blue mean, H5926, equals 1.07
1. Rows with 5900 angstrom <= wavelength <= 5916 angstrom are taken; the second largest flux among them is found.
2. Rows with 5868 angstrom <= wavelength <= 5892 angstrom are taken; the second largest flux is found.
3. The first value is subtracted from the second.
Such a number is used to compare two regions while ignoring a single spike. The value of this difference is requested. 1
